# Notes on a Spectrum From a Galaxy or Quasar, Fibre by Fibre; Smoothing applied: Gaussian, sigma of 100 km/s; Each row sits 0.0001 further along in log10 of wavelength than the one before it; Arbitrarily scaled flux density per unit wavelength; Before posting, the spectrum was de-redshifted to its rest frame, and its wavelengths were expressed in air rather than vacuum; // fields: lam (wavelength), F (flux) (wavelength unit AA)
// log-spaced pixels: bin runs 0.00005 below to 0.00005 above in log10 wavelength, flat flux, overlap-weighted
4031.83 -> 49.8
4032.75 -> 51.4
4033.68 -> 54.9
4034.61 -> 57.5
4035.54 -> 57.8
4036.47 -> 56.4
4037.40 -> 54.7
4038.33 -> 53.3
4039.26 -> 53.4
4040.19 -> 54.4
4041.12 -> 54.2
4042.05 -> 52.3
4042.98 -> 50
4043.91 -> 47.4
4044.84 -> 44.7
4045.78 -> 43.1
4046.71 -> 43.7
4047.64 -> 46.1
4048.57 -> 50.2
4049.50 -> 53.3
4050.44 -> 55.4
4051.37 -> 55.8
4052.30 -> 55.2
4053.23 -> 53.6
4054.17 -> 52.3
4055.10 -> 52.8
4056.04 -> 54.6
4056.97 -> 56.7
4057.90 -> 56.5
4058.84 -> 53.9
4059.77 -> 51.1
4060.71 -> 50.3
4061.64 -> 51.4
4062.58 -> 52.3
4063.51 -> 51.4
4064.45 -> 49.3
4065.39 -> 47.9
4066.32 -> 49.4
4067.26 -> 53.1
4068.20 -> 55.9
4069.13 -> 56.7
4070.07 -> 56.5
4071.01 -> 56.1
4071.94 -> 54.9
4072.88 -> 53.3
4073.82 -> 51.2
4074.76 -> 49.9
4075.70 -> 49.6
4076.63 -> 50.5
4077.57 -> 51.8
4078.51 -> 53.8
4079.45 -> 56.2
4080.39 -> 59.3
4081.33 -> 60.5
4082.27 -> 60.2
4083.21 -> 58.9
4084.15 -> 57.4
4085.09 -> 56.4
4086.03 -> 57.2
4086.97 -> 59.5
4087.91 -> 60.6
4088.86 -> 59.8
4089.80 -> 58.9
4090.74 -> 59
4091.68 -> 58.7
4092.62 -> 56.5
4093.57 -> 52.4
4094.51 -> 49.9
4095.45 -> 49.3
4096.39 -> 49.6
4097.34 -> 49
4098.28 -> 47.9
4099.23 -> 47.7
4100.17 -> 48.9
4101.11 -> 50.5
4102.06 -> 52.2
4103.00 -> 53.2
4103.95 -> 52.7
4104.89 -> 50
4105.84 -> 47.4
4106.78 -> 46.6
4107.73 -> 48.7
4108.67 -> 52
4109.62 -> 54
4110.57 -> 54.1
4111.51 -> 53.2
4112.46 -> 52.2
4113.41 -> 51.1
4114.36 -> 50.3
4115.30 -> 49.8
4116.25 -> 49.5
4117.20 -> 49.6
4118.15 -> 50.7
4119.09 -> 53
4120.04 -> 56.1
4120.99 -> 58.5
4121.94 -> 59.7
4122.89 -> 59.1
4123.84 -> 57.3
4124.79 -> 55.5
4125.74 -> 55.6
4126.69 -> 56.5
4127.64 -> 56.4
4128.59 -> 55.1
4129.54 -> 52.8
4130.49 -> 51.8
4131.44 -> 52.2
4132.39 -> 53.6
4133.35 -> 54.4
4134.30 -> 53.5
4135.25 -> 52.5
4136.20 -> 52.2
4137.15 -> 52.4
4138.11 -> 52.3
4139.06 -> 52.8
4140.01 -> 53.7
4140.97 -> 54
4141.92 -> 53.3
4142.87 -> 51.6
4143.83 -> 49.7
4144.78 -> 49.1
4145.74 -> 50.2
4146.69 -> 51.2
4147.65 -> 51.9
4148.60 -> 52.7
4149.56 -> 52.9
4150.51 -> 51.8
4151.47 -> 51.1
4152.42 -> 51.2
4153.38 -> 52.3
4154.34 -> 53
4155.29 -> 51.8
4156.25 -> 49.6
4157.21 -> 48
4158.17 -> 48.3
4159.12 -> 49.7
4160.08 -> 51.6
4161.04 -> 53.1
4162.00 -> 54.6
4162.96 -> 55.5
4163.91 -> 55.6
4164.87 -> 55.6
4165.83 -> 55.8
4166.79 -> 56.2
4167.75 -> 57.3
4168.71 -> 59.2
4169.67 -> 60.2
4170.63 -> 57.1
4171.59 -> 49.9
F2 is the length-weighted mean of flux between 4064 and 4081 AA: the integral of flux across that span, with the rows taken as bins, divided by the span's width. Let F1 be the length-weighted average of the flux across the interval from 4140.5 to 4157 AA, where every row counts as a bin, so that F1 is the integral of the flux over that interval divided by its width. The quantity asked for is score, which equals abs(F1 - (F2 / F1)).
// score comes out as 51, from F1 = 52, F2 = 53.1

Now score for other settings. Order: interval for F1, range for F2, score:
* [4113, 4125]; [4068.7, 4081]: 53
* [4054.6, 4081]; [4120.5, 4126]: 52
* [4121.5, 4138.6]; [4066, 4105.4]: 54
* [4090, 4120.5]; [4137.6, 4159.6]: 51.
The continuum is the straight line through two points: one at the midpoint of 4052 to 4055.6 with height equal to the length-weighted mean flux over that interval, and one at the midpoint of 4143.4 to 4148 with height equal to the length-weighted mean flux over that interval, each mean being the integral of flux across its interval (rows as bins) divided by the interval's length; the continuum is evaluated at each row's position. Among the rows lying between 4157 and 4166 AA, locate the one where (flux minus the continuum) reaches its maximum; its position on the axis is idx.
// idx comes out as 4165.83 AA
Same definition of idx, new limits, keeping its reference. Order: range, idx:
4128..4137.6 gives 4128.59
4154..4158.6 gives 4154.34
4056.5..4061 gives 4056.97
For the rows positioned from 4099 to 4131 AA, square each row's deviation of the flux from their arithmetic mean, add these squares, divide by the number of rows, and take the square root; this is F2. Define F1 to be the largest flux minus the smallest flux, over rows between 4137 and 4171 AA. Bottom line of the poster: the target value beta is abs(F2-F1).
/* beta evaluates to 9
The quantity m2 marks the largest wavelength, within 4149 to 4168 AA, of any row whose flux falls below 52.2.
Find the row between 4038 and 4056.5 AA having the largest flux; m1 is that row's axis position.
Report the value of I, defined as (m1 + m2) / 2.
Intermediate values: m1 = 4051.37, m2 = 4160.08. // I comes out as 4105.7 AA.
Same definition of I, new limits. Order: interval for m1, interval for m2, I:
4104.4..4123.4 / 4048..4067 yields 4094.1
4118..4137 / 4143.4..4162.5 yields 4141.0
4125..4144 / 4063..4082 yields 4102.1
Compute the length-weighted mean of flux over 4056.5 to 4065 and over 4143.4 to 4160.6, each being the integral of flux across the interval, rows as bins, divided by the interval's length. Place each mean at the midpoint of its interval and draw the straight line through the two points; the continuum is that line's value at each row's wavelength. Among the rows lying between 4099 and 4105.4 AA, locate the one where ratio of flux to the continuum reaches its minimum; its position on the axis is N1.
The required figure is 4099.23 AA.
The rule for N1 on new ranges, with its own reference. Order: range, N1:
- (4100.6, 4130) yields 4106.78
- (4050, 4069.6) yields 4065.39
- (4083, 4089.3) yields 4085.09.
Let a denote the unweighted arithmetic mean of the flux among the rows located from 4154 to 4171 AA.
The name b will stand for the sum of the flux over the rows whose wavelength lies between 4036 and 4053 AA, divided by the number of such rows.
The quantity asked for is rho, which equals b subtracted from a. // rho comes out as 3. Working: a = 54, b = 51.3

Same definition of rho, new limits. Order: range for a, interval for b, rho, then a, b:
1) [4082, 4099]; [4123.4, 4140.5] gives 2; 56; 53.9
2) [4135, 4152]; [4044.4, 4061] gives 0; 52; 51.6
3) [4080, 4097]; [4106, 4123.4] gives 4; 57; 52.7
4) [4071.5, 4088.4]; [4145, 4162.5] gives 4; 56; 51.4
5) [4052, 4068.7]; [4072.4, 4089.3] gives -3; 53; 55.9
